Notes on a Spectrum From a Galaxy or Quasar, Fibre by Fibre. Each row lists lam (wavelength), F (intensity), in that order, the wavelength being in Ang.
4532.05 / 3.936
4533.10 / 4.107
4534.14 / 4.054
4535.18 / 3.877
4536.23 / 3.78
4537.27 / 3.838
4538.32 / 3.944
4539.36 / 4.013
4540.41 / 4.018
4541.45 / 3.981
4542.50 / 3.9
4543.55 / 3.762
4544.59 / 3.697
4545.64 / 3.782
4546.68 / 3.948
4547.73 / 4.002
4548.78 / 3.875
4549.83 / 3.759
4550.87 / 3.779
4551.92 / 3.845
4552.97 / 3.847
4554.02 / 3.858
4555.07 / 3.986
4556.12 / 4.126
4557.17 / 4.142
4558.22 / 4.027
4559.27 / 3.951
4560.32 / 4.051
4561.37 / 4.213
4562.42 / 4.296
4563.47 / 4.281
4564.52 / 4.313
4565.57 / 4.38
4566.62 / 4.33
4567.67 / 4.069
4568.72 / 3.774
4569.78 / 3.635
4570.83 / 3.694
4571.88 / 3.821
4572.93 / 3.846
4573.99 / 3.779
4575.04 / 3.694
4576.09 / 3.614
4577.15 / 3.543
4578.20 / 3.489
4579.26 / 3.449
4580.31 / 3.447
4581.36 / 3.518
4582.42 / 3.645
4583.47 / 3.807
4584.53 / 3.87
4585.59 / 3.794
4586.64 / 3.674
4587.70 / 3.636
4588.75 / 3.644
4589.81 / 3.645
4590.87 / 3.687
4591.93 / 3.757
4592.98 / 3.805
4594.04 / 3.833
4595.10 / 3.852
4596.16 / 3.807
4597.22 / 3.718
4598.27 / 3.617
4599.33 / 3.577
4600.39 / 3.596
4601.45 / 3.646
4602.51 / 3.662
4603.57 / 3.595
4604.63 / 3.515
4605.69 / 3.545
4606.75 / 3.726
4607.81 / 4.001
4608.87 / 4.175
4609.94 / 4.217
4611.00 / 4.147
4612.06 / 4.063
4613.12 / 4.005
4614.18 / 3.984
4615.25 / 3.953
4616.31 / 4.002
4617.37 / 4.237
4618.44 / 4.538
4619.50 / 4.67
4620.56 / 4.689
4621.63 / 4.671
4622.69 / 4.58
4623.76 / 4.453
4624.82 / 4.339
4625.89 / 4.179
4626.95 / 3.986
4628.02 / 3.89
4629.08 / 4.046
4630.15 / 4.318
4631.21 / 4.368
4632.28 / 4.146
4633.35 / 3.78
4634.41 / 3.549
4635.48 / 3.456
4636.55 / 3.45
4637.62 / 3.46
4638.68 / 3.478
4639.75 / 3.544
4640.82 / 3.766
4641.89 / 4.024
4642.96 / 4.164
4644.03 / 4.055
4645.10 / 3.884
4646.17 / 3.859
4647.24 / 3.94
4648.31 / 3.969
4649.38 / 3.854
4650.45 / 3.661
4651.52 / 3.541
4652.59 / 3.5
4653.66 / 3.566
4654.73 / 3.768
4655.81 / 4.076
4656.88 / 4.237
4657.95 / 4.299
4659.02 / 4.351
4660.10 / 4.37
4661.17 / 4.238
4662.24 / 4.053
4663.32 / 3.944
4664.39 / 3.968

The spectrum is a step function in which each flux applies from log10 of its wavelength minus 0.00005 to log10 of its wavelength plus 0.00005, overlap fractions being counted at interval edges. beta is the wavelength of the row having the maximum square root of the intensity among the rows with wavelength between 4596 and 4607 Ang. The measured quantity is 4596.16 Ang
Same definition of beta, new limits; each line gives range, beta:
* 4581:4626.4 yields 4620.56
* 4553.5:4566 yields 4565.57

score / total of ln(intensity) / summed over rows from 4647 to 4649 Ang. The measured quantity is 2.75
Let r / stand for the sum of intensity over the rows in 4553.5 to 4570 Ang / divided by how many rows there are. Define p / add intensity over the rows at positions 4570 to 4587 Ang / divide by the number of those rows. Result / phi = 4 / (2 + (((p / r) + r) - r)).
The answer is 1.38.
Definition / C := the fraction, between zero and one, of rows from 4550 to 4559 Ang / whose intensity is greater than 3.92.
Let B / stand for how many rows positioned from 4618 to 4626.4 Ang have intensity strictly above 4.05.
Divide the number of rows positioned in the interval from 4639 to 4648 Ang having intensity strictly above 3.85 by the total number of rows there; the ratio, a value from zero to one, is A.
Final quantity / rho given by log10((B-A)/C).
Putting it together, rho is 1.16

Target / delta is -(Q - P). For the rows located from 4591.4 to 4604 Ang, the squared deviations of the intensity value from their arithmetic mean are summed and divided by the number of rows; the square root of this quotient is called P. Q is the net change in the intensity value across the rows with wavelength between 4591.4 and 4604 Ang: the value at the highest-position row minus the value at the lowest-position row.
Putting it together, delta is 0.3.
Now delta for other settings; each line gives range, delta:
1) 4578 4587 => 0.0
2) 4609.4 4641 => 0.8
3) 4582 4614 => -0.2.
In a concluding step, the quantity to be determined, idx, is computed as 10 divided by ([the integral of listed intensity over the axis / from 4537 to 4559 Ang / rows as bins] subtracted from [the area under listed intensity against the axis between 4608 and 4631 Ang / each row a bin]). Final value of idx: 0.9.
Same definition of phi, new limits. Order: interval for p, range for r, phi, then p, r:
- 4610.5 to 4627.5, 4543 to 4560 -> 1.29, 4.3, 3.90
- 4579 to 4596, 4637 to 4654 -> 1.34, 3.7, 3.77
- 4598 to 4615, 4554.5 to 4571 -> 1.36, 3.8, 4.08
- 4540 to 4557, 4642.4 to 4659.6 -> 1.34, 3.9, 3.92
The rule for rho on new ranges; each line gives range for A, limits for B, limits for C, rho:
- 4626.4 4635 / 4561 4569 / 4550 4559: 1.10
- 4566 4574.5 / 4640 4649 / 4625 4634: 0.37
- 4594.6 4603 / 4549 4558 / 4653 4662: 0.40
